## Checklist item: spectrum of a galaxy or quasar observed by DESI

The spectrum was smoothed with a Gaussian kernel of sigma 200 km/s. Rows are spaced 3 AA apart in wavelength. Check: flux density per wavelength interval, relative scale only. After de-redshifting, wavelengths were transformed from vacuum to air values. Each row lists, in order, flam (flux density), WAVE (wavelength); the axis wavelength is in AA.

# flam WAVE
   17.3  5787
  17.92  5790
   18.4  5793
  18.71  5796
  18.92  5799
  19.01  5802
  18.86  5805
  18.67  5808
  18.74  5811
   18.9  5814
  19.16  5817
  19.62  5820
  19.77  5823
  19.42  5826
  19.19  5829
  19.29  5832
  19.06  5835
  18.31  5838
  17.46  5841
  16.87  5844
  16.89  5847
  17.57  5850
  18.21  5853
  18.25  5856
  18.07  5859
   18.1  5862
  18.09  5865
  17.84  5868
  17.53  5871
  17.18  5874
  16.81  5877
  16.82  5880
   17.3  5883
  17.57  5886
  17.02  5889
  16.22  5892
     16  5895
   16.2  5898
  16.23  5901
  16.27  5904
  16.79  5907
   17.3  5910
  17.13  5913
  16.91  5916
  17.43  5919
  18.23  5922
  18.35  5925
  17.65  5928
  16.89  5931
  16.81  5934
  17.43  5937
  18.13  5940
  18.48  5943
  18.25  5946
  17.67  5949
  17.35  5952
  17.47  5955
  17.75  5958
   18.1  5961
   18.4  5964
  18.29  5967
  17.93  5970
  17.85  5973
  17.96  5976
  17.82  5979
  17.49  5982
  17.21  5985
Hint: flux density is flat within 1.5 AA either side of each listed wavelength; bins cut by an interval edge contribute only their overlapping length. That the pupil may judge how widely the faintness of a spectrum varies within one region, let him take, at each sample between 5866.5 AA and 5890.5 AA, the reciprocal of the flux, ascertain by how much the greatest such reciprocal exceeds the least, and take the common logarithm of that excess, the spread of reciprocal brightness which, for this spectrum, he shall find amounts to -2.46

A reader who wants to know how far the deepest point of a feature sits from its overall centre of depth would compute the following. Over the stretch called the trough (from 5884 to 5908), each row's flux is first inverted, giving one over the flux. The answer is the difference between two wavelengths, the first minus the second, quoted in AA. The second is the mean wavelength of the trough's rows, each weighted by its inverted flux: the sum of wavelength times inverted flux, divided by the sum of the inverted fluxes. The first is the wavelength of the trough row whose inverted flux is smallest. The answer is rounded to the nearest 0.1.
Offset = -10.6 AA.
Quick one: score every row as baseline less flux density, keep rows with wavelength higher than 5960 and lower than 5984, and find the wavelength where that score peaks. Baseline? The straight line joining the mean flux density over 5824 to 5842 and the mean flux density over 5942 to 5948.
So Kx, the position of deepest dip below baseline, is 5982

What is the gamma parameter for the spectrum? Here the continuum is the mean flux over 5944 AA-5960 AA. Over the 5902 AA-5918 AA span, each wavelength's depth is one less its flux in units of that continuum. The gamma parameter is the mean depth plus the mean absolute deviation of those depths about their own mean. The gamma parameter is 0.06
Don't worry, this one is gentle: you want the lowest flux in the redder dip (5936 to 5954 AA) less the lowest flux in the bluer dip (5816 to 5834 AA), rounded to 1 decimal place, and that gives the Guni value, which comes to -1.8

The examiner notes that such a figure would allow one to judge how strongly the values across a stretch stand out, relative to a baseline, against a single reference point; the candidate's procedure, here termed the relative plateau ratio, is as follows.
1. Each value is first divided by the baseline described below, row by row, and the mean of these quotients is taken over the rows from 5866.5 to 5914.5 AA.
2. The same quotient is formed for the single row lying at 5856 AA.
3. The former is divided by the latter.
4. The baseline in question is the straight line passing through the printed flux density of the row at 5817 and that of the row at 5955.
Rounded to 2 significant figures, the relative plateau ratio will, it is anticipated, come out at 0.95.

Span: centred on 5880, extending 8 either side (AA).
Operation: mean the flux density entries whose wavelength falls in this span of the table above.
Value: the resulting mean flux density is 17.1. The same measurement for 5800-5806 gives 18.9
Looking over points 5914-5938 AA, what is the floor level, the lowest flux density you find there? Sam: 16.81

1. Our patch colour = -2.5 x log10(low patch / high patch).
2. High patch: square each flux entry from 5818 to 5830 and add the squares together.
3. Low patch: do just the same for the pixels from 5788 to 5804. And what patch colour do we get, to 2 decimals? -0.14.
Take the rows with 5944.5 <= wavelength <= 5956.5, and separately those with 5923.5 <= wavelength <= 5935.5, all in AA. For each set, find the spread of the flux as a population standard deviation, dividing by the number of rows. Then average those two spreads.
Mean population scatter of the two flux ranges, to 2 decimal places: 0.49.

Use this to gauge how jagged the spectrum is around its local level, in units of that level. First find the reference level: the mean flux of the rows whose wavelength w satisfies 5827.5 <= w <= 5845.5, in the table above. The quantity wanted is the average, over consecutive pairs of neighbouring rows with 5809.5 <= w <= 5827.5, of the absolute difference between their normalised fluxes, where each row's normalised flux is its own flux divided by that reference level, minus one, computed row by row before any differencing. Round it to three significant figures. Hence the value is 0.0150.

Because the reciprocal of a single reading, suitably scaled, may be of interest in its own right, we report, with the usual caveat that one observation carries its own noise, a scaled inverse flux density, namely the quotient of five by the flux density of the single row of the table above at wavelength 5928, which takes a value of 0.283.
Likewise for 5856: 0.274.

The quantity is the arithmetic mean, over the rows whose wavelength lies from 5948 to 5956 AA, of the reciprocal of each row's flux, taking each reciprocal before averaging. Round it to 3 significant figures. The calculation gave 0.0572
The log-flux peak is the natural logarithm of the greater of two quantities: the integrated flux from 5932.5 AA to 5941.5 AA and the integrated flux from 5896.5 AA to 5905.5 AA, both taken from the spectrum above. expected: 5.06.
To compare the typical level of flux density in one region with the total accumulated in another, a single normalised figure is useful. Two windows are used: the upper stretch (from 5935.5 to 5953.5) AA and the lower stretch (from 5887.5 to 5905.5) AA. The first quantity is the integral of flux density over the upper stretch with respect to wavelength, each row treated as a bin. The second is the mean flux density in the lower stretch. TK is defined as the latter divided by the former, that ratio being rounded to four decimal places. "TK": 0.0507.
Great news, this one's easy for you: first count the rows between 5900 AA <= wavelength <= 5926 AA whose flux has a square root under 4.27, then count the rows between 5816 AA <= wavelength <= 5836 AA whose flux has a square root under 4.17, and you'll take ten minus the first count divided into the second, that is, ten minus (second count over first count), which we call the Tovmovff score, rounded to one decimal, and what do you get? 10.0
